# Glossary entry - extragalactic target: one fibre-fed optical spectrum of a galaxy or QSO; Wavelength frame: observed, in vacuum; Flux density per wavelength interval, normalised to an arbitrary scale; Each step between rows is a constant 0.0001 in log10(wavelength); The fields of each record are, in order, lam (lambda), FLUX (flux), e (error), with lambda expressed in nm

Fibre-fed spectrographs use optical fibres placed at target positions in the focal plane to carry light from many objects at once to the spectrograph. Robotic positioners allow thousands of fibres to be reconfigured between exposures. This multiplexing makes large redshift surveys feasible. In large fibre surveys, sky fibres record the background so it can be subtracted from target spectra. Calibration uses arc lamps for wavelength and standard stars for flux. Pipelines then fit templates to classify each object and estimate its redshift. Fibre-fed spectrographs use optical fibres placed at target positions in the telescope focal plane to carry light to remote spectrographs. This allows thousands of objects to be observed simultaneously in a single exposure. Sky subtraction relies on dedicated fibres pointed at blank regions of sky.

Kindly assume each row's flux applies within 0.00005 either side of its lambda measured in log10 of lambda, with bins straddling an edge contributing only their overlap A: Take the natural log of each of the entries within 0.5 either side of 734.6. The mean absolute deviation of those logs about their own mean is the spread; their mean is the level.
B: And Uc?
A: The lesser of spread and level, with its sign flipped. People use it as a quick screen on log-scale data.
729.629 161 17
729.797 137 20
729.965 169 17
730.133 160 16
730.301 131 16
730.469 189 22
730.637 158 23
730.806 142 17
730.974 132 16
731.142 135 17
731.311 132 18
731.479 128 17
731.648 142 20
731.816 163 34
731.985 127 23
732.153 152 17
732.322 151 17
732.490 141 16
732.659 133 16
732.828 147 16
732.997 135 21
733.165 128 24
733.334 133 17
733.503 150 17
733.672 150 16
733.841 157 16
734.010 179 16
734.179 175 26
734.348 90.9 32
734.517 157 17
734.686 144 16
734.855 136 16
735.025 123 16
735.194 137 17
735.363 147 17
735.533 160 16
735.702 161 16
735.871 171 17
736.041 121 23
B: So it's -0.16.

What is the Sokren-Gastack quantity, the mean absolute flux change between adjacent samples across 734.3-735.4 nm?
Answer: 20.7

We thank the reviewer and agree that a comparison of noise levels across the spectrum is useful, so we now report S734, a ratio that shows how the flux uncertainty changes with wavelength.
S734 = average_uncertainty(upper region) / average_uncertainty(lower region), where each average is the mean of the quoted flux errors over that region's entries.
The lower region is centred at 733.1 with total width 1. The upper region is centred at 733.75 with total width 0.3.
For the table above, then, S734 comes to 0.86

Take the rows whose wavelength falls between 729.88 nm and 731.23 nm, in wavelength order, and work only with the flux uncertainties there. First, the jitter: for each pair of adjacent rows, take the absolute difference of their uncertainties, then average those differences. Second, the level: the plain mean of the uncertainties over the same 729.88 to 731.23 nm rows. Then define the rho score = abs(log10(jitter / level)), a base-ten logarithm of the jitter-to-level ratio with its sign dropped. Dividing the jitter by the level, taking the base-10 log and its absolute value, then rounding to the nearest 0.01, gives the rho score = 0.90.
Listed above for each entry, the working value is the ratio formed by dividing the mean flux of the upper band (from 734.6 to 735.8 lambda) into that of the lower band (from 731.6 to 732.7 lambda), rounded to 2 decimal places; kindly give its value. 1.00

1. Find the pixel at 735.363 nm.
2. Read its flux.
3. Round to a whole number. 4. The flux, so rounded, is 147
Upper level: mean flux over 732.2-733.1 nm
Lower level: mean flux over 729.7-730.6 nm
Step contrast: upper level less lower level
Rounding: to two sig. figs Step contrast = -16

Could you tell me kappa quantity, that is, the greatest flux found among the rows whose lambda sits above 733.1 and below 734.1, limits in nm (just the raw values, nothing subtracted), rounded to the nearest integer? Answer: 179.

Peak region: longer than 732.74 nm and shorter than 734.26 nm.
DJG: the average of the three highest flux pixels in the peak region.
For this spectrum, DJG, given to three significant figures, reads 170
